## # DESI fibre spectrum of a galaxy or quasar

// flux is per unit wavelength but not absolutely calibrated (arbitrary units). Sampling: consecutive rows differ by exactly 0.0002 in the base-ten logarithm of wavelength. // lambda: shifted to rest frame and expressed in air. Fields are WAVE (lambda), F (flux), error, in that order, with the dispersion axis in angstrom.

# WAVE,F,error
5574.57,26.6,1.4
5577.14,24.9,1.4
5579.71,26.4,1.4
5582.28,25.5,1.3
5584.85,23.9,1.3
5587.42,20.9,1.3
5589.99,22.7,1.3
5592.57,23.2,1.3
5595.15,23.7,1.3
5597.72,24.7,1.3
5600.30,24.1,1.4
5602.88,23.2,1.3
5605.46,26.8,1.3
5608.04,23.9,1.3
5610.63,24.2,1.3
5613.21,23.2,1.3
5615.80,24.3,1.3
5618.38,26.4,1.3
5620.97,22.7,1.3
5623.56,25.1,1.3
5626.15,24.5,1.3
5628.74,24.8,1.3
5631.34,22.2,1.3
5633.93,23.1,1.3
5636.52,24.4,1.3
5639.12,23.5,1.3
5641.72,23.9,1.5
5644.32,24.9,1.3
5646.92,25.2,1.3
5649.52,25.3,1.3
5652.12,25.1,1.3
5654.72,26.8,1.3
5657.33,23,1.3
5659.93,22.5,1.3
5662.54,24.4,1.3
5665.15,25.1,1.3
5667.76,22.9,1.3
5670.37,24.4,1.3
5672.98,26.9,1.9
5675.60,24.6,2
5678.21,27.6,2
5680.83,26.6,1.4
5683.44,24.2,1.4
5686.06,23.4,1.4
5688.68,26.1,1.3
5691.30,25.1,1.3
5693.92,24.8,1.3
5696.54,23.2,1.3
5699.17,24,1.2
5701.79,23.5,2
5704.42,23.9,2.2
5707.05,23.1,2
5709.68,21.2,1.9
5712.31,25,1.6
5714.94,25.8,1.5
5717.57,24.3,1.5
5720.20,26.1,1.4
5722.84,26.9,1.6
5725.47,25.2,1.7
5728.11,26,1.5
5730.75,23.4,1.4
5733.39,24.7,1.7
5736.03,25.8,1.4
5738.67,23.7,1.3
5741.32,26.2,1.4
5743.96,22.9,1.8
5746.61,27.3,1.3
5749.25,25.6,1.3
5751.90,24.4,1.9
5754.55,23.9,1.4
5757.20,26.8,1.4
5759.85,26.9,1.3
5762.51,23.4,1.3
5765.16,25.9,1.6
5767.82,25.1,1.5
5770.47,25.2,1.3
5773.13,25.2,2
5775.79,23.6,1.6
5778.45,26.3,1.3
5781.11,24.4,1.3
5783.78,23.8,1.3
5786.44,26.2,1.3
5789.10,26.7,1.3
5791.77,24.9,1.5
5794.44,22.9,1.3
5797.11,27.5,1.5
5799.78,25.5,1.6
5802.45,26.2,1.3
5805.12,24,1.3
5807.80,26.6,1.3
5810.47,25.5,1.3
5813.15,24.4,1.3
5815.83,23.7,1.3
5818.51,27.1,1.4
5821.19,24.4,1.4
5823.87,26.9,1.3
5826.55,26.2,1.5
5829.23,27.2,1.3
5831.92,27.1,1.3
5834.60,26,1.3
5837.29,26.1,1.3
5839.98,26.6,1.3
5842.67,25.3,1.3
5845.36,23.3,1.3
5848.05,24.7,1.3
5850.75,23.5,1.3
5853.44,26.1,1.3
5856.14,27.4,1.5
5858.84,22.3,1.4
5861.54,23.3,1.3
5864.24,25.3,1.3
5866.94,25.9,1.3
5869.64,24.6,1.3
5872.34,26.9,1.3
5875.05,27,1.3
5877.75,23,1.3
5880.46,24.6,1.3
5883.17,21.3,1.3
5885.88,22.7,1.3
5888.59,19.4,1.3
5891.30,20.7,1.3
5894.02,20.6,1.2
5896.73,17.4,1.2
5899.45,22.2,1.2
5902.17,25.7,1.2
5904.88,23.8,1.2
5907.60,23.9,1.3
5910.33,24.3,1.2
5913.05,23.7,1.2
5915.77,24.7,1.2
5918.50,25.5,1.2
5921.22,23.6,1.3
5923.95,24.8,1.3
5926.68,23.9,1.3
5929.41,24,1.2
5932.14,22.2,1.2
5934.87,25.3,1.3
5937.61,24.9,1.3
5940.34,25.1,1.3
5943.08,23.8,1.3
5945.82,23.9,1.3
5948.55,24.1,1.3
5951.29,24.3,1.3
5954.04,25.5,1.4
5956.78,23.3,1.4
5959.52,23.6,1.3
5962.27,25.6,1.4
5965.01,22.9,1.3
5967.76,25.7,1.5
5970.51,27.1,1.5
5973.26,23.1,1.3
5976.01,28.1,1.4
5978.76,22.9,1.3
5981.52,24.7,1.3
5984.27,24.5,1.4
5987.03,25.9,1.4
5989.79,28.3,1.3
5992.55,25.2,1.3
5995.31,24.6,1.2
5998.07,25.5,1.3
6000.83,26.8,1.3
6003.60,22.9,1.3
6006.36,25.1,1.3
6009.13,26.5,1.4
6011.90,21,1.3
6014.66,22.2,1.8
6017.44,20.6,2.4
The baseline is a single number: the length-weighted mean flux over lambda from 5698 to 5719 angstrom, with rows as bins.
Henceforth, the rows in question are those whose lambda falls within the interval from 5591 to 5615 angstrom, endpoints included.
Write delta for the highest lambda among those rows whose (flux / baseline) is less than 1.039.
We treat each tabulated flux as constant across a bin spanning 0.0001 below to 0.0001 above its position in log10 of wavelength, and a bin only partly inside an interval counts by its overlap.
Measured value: 5613.21 angstrom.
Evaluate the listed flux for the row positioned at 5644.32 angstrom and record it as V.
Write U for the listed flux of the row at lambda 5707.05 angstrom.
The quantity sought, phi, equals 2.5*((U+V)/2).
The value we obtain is 60.0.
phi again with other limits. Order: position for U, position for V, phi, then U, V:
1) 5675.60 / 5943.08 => 60.5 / 24.6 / 23.8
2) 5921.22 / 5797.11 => 63.9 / 23.6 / 27.5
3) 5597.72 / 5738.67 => 60.5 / 24.7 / 23.7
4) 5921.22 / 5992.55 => 61.0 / 23.6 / 25.2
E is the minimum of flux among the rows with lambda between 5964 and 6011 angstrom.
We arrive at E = 22.9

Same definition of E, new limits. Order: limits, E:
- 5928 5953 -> 22.2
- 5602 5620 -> 23.2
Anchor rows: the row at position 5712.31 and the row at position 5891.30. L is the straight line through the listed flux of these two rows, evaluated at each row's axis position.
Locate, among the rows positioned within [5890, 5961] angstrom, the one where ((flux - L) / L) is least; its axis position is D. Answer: 5896.73 angstrom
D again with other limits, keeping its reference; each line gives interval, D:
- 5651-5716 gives 5709.68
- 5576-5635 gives 5587.42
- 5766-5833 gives 5794.44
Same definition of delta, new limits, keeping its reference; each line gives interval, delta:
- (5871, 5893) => 5891.30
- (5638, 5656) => 5641.72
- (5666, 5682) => 5675.60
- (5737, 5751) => 5743.96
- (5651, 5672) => 5670.37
